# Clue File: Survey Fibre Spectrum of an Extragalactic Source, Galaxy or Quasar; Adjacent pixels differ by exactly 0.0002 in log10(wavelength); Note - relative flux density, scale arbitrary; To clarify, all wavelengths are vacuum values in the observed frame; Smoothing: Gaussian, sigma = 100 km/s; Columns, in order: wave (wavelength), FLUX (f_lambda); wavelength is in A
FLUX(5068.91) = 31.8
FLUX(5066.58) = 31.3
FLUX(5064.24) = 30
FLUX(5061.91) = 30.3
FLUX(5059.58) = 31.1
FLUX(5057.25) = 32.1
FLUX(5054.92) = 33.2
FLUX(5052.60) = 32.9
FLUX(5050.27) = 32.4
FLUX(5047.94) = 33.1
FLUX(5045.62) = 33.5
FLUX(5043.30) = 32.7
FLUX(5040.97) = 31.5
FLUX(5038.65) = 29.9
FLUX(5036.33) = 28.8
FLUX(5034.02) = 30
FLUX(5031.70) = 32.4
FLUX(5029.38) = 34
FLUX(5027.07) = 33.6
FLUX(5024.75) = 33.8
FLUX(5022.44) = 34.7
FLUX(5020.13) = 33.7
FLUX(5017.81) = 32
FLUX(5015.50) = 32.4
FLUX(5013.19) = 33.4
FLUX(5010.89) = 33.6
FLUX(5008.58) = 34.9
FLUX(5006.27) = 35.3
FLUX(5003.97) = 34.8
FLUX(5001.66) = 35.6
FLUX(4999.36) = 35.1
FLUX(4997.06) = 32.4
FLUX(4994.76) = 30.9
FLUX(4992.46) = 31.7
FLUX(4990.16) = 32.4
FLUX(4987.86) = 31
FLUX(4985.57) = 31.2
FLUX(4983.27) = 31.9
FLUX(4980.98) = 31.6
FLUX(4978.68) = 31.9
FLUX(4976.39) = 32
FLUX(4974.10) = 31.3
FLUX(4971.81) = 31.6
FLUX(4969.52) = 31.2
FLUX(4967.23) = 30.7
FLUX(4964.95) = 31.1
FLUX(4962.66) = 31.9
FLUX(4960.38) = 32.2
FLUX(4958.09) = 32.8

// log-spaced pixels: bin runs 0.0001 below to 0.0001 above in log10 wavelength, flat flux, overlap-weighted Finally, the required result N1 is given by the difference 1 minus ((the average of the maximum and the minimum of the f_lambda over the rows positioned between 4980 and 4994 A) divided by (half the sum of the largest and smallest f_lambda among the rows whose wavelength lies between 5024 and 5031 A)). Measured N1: 0.06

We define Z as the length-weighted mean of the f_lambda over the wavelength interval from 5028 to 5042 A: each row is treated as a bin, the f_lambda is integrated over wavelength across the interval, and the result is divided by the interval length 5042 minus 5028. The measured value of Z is 31.2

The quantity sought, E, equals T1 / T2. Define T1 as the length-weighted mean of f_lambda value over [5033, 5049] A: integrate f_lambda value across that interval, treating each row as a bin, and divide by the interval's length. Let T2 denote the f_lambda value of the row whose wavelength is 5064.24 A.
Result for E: 1.05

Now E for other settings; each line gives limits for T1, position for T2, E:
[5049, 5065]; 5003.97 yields 0.91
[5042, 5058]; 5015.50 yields 1.01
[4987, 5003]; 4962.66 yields 1.03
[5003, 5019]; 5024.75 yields 1.00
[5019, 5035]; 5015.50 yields 1.02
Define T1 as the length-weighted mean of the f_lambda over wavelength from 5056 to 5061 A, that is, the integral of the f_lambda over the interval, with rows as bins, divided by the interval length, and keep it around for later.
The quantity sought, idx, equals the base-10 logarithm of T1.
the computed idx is 1.50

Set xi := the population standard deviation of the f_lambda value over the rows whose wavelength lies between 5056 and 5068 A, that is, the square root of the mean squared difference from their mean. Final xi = 0.75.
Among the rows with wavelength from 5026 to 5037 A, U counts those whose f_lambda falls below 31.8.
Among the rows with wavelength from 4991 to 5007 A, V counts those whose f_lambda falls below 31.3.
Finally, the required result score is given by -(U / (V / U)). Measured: -4.0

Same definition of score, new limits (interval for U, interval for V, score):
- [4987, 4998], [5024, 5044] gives -3.0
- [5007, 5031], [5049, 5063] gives 0.0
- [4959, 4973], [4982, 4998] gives -5.3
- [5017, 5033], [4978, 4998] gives 0.0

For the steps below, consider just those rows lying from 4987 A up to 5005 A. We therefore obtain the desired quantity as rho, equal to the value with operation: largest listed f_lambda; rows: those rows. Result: 35.6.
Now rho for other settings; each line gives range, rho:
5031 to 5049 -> 33.5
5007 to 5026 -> 34.9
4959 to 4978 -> 32.2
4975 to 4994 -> 32.4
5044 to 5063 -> 33.5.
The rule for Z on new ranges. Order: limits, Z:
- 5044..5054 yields 33.0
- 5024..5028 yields 33.6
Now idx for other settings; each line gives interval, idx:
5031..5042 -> 1.48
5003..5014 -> 1.54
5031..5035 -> 1.49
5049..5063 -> 1.51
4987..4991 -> 1.50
